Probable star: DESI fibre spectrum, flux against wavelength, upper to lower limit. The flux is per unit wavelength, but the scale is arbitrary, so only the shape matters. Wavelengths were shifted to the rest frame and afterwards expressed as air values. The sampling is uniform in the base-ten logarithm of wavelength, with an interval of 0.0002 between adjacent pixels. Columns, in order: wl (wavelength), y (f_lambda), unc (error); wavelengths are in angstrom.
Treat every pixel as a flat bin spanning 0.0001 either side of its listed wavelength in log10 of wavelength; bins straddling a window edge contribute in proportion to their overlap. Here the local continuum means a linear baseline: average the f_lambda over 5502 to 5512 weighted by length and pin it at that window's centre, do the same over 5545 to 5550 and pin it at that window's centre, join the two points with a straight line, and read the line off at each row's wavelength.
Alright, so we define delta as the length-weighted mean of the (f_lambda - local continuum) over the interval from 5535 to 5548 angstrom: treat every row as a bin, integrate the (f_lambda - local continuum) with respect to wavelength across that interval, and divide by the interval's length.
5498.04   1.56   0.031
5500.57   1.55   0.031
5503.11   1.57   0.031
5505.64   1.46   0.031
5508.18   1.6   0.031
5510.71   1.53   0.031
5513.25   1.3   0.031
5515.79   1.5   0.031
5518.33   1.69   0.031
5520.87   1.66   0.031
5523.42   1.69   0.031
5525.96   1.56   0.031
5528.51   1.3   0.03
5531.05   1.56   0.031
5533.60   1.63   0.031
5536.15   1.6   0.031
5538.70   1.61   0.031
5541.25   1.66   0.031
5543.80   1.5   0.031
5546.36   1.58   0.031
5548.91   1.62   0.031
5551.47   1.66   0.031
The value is 0.002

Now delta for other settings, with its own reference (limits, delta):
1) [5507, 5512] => 0.020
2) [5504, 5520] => -0.029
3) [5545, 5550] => 0.000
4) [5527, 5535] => -0.074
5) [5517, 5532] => 0.012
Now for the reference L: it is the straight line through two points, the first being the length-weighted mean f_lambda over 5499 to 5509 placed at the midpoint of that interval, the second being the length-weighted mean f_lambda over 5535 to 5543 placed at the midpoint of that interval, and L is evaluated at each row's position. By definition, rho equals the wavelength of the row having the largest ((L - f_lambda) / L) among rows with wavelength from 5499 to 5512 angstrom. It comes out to 5505.64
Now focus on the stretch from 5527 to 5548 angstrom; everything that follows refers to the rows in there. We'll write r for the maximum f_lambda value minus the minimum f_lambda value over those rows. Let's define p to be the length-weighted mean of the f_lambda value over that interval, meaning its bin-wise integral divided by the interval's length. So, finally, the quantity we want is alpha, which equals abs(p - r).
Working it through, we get 1.20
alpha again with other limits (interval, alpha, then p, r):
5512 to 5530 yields 1.14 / 1.53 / 0.39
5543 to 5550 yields 1.45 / 1.57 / 0.12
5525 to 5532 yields 1.21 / 1.47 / 0.26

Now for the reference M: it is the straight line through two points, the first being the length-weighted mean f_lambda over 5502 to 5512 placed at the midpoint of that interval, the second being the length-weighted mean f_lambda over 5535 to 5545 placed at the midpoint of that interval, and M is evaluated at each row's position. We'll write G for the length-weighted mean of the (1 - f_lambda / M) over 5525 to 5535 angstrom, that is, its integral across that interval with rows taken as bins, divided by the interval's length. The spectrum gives 0.04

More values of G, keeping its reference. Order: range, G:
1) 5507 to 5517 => 0.04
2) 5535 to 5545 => 0.00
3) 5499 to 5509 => -0.01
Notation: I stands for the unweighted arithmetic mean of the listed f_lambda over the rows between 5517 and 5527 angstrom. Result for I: 1.65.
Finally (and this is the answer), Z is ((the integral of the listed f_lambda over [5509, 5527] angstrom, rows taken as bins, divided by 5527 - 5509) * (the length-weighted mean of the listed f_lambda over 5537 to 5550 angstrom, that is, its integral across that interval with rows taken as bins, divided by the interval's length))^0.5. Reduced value 1.58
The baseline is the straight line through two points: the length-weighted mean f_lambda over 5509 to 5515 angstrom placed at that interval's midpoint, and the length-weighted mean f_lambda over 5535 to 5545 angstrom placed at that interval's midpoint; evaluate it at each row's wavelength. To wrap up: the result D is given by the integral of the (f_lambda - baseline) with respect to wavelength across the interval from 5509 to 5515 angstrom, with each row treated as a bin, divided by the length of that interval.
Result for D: 0.00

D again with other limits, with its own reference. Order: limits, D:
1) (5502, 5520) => 0.09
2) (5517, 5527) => 0.16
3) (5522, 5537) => 0.02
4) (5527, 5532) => -0.11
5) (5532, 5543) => 0.04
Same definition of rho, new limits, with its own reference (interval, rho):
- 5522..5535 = 5528.51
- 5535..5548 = 5543.80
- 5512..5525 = 5513.25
